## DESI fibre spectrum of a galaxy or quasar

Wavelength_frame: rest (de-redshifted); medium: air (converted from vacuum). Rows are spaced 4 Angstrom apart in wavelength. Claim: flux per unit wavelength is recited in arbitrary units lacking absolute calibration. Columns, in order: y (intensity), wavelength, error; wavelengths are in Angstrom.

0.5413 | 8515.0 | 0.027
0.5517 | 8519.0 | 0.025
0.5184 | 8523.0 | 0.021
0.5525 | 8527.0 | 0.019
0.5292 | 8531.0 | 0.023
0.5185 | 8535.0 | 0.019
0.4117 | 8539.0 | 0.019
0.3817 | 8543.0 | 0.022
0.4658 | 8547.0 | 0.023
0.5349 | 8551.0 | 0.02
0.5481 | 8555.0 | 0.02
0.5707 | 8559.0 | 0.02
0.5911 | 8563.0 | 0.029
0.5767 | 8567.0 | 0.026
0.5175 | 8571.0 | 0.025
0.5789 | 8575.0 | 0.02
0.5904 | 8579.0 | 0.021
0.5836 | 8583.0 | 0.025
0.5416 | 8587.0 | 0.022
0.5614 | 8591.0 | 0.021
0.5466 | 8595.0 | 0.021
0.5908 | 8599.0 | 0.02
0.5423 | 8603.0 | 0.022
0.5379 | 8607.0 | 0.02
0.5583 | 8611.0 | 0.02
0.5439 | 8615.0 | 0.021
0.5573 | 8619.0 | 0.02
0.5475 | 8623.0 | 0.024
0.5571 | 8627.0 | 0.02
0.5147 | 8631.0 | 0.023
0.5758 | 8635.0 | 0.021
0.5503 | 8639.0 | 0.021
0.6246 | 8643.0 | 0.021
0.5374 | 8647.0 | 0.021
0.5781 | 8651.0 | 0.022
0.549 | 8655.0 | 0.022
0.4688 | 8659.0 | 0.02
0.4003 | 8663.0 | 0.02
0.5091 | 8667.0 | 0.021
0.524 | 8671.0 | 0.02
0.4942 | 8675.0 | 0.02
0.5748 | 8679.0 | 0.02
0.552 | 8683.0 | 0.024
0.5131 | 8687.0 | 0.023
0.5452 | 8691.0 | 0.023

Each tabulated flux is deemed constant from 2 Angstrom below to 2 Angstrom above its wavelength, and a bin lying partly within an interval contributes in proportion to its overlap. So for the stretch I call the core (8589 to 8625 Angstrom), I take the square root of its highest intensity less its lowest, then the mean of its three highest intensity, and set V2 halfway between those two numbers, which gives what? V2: 0.40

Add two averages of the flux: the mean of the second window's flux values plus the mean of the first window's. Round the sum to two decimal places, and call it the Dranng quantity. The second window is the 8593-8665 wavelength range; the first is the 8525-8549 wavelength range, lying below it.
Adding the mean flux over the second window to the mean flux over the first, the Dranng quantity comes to 1.02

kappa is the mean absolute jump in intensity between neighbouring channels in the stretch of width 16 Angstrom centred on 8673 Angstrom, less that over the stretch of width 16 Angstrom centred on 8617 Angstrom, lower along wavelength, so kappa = 0.029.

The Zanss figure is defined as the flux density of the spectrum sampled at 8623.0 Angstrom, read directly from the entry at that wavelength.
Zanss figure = 0.5475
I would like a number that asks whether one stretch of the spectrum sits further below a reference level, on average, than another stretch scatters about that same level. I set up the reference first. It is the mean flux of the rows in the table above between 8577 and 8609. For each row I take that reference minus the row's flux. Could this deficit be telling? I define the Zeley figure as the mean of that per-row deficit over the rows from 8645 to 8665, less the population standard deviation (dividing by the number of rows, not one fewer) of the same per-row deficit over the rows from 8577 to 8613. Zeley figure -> 0.03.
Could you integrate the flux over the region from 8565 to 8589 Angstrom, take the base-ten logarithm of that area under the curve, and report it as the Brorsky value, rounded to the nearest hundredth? 1.13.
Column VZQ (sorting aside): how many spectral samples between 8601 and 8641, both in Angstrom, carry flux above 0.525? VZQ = 9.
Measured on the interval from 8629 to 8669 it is 6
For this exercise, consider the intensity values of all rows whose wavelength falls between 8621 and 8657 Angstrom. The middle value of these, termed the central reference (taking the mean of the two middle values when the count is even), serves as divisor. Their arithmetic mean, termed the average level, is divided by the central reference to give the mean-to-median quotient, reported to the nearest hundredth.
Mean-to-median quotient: 1.02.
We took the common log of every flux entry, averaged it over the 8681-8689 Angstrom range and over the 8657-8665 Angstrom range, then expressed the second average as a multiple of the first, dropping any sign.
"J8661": 1.3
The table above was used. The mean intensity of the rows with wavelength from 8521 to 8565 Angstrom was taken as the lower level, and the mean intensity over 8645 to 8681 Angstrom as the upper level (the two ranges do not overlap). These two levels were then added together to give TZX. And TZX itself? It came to 1.03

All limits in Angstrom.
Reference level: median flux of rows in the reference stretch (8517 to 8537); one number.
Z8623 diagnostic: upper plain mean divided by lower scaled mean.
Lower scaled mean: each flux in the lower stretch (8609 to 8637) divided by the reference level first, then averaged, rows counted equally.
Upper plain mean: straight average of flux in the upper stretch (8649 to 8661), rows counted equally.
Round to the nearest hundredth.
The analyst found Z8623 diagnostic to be 0.51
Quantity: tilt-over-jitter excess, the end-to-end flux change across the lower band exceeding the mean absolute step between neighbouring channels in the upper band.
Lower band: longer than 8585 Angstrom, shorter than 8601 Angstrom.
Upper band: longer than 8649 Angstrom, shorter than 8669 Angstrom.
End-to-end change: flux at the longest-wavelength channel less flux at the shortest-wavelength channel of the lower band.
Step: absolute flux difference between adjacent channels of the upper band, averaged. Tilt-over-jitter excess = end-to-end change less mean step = -0.022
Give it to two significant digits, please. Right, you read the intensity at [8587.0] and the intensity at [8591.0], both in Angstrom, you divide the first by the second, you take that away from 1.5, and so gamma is 0.54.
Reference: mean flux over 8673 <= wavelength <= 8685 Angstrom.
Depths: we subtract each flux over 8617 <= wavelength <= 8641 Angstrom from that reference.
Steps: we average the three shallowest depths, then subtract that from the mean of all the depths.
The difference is 0.013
